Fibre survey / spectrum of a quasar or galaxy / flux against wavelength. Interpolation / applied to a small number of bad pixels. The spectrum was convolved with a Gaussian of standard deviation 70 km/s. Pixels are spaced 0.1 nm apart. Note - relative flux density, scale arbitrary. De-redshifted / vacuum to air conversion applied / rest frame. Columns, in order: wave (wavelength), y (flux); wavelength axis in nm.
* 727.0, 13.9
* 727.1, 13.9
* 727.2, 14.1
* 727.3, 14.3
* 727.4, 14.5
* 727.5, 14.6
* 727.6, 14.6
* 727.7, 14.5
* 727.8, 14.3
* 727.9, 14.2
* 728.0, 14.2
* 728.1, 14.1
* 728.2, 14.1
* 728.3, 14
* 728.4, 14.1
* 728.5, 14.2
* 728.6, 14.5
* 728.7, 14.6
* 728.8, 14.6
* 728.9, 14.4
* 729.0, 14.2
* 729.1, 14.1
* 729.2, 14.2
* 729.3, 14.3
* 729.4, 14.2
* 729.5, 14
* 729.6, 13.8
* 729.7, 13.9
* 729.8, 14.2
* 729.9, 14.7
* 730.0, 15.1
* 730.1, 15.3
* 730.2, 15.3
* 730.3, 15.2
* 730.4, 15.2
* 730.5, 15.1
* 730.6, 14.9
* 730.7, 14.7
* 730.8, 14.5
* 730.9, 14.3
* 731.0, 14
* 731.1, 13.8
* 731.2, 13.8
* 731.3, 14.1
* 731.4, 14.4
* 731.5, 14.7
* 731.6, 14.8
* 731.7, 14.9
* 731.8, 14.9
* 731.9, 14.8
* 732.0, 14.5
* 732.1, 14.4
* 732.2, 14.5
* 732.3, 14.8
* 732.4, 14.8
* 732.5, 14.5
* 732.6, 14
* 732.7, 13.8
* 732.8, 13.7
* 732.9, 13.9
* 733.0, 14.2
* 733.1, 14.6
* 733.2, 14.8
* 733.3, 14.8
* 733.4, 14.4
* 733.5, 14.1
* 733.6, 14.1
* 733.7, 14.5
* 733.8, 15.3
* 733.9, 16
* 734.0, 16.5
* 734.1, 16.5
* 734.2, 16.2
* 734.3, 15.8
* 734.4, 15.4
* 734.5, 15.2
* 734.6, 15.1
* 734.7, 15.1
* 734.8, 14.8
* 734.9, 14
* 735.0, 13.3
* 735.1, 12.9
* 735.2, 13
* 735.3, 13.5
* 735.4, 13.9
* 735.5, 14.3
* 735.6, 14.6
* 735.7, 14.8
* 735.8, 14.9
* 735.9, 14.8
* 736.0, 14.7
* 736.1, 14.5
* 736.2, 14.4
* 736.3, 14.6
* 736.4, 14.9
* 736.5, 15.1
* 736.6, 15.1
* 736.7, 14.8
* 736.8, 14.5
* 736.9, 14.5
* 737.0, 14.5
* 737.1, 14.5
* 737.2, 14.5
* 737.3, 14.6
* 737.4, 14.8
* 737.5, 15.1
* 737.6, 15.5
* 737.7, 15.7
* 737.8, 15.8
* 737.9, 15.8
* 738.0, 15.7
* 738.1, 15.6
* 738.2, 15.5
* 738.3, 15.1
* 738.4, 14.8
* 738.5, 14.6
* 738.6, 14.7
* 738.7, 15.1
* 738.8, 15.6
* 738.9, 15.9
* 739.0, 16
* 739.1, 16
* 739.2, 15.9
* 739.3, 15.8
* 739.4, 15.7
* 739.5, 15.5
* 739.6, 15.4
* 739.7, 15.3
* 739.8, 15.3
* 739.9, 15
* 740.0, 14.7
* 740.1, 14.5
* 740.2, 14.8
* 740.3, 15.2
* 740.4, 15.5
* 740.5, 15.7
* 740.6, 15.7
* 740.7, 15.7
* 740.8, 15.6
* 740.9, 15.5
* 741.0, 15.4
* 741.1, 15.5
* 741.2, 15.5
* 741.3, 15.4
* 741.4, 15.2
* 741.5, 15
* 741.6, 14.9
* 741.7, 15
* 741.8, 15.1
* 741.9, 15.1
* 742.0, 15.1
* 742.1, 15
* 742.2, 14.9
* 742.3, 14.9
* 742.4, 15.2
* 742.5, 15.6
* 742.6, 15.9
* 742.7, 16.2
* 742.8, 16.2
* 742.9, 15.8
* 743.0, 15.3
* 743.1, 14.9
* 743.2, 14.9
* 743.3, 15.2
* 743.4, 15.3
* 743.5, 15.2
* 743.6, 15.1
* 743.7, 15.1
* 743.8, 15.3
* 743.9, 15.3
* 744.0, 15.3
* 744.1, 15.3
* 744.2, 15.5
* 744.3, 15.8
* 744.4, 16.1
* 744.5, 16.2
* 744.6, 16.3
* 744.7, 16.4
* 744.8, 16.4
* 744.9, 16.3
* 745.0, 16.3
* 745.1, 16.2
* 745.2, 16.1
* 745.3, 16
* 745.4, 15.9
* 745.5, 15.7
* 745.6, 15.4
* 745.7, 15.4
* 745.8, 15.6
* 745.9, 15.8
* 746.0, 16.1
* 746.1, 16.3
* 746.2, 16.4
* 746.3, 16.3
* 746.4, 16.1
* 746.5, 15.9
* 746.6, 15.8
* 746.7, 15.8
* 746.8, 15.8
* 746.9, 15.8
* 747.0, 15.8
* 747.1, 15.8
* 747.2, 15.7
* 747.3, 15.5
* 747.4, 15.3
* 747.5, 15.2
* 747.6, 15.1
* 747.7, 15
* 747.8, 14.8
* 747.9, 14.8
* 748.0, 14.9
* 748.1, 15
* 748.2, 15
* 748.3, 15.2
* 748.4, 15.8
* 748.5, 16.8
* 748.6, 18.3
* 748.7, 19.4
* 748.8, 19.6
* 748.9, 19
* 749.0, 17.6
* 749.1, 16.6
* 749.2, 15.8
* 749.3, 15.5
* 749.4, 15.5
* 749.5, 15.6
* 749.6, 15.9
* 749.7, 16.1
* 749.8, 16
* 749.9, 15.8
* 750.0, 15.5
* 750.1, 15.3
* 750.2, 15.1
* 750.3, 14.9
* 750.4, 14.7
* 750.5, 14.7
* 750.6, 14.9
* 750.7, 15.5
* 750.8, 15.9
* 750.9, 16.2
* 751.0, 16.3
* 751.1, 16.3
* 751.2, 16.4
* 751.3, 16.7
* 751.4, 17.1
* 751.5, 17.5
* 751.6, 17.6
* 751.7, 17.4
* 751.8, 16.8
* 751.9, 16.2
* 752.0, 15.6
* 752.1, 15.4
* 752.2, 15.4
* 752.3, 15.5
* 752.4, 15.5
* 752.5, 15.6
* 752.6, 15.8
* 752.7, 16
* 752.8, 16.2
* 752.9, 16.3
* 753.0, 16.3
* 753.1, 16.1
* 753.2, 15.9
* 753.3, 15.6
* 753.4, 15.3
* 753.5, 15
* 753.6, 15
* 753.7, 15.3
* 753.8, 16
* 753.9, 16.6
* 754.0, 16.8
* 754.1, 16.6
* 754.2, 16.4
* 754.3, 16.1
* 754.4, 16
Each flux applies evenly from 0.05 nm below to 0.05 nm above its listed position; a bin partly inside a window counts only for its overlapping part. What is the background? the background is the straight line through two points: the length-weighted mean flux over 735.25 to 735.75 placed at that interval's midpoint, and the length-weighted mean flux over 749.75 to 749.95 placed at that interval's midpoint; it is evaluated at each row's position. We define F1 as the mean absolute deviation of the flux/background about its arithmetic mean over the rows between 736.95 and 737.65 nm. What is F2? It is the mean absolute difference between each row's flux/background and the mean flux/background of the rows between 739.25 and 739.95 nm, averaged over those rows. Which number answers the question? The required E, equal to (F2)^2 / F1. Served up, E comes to 0.012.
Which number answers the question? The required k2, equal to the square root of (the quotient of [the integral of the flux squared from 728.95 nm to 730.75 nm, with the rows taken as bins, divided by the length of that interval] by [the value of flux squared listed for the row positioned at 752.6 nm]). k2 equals 0.92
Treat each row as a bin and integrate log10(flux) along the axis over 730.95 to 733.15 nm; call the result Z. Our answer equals 2.5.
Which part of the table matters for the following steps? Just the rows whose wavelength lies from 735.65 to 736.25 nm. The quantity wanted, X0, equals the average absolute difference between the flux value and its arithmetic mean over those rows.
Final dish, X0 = 0.16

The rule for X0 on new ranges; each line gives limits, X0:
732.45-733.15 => 0.29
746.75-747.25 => 0.03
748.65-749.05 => 0.65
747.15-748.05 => 0.25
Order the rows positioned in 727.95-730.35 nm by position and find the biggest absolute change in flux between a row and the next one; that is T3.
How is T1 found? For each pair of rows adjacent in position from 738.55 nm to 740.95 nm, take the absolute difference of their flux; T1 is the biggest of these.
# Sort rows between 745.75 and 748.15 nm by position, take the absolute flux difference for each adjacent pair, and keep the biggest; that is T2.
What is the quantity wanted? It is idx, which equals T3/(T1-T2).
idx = 2.5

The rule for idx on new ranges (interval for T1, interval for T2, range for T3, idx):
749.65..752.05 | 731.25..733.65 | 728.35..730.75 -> 5.0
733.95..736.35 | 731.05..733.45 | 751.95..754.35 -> 2.3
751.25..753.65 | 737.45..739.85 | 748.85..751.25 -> 14.0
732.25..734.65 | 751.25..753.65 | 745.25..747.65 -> 1.5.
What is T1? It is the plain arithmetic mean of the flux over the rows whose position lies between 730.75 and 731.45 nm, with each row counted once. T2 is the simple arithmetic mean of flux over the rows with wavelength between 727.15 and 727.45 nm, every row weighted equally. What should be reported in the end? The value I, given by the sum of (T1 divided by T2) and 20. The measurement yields 21.0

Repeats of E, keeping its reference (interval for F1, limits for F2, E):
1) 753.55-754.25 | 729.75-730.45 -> 0.014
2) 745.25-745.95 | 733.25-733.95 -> 0.110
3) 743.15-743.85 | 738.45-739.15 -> 0.171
